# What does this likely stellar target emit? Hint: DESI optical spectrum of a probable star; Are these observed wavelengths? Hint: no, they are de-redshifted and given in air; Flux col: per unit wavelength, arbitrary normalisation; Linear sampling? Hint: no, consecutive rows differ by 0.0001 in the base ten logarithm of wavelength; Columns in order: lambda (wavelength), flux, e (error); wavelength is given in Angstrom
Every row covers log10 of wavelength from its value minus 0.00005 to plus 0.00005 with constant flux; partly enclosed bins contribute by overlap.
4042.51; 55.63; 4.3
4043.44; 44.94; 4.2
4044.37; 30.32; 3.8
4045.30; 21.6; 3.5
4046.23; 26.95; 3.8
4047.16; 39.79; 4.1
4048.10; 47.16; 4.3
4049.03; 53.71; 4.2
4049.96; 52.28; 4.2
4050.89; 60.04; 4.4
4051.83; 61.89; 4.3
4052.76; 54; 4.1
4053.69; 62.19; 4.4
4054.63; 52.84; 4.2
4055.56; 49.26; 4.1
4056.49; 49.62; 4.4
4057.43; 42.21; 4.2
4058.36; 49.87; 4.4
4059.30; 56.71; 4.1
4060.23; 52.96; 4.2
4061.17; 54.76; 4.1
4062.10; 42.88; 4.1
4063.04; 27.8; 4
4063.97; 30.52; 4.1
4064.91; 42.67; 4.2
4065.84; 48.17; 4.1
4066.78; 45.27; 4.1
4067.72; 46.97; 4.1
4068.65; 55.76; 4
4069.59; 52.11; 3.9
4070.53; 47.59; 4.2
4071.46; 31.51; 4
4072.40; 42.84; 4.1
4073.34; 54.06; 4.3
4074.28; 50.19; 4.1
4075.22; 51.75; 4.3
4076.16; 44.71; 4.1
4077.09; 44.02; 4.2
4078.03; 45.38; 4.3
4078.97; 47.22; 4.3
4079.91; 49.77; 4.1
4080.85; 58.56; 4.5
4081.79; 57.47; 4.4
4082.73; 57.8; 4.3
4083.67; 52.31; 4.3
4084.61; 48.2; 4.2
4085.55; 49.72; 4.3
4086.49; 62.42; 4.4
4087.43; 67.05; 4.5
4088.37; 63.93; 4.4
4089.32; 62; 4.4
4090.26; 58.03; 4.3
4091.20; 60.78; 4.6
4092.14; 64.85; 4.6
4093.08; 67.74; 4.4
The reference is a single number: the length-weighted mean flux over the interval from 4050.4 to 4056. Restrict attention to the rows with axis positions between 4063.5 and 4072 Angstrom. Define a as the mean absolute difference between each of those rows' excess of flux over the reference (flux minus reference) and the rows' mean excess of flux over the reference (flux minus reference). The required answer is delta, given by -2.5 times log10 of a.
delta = -2.02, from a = 6.4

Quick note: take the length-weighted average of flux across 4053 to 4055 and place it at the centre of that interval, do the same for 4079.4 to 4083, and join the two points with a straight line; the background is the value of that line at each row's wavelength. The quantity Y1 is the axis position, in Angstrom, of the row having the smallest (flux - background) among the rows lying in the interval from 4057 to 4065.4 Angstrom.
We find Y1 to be 4063.04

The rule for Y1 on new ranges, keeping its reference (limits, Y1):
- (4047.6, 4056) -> 4048.10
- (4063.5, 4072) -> 4063.97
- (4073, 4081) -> 4077.09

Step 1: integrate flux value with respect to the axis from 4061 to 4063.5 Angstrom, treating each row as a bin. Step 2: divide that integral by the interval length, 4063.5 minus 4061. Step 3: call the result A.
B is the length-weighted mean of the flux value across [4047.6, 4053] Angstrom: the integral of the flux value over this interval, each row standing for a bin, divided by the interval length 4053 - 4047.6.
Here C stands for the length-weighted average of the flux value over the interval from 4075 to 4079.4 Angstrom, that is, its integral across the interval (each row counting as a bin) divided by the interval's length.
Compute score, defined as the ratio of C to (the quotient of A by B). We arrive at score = 63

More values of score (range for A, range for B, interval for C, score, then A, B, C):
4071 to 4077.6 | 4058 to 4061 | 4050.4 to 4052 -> 71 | 45.6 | 53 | 60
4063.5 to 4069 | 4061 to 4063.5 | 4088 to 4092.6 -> 56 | 44.7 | 40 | 62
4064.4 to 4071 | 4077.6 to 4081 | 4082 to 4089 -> 59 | 48.3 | 49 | 57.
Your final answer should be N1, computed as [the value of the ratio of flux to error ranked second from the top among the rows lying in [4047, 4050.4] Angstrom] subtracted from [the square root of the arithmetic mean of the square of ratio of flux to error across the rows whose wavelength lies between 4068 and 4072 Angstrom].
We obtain -0.6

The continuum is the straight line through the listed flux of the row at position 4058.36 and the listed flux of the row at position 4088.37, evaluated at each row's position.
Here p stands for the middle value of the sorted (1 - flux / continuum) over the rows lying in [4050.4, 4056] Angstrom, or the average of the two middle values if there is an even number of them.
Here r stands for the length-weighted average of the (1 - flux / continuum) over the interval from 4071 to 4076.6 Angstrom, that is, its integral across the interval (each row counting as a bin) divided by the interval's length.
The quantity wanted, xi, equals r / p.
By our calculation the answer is -0.9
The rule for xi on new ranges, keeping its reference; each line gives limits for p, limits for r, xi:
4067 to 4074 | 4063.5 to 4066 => 1.9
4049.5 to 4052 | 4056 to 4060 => 0.0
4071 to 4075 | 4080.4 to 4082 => 0.2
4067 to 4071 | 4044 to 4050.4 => 1.4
